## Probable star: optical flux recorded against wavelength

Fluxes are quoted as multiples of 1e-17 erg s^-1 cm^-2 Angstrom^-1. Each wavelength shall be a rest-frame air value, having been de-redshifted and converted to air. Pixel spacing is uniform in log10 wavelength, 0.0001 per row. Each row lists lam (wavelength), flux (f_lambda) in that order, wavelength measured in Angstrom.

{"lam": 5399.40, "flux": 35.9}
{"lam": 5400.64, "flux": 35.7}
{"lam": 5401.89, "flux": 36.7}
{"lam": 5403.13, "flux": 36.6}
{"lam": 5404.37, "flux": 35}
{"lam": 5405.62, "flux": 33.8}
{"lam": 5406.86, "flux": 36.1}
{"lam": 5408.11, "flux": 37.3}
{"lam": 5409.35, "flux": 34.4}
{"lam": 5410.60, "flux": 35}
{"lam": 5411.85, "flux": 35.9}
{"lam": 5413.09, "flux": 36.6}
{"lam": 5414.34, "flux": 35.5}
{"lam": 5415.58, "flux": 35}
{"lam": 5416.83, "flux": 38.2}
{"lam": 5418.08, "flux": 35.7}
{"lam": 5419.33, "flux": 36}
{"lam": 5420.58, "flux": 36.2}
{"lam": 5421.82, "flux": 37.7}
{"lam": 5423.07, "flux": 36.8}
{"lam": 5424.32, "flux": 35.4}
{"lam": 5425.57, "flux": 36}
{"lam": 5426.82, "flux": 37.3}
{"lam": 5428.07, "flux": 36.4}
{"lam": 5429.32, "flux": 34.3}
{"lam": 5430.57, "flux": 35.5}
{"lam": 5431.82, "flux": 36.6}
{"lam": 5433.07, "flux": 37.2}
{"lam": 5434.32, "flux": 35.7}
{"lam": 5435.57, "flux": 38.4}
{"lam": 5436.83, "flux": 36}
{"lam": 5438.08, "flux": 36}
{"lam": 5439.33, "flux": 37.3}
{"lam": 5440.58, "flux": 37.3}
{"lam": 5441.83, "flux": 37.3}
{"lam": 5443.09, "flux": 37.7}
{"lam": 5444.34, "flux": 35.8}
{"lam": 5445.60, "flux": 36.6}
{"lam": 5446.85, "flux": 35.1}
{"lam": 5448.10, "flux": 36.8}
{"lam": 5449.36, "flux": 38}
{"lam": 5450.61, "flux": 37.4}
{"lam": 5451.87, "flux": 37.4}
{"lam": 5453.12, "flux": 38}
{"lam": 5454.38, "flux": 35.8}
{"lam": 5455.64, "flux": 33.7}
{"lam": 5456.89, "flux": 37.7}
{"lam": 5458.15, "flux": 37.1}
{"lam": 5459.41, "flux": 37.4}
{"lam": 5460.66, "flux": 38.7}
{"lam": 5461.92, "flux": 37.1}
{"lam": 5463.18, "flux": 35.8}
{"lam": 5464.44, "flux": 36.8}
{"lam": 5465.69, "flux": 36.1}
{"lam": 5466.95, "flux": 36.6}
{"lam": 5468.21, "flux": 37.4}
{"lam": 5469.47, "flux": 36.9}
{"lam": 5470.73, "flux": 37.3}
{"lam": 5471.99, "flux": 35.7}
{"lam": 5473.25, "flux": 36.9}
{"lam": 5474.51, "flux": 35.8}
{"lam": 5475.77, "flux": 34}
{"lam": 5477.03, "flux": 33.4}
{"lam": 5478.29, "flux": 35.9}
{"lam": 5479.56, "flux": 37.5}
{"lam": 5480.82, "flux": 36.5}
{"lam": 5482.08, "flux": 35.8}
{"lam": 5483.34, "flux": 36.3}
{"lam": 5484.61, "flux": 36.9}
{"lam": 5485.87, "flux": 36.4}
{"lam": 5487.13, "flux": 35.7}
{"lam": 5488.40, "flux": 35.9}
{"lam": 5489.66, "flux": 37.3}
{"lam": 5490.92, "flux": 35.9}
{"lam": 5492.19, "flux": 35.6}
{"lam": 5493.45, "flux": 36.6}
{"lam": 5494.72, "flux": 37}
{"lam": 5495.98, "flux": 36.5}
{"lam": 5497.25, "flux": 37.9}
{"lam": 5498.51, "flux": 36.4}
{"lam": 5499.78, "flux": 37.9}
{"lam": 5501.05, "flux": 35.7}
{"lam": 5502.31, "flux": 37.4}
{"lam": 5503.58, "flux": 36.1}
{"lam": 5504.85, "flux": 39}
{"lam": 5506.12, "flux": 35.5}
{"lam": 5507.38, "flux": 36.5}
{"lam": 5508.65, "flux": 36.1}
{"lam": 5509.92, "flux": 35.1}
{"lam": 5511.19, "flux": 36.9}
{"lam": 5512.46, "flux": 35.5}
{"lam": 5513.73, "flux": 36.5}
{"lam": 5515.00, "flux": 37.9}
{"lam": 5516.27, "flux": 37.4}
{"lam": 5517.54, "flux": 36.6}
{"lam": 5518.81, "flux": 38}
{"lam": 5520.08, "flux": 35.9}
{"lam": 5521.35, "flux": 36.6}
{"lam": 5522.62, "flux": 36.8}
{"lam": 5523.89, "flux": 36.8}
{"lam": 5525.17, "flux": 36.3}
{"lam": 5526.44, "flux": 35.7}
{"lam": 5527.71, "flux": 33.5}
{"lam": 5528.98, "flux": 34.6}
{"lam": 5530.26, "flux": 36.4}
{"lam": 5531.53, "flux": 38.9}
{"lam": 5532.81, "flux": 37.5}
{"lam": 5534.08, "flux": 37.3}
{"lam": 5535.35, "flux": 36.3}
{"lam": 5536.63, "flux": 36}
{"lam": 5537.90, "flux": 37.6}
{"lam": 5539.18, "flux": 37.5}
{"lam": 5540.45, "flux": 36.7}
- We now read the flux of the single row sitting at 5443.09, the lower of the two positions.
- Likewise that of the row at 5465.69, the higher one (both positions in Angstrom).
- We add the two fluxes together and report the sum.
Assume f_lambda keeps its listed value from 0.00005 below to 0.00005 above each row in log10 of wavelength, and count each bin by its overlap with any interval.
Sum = 73.8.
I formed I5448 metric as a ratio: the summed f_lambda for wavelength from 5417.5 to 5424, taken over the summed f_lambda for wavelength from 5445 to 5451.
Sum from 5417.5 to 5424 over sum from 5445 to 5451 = 0.99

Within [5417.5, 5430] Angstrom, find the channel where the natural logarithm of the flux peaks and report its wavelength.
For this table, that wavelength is 5421.82 Angstrom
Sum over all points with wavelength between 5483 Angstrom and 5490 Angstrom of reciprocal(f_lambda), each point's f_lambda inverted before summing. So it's 0.165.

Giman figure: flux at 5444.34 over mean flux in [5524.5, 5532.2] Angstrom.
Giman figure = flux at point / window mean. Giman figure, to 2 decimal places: 1.00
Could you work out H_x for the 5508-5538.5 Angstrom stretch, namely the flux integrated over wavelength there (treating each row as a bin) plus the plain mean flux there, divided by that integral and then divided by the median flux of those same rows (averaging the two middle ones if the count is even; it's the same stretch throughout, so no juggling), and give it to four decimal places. 0.0283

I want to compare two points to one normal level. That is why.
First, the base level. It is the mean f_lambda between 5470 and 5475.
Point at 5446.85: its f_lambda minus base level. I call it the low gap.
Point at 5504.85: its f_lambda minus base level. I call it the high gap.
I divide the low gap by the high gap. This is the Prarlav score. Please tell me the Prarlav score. -0.5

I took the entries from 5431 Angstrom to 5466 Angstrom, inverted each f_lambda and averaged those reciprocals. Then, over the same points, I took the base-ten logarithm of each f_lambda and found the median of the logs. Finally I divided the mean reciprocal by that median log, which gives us 0.0173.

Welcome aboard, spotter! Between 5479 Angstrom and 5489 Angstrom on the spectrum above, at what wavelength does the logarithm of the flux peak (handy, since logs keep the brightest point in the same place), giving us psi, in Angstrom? 5479.56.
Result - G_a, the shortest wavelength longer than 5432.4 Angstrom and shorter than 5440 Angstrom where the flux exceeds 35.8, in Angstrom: 5433.07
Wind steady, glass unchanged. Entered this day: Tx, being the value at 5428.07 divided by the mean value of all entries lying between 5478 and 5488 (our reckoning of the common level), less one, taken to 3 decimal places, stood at 0.001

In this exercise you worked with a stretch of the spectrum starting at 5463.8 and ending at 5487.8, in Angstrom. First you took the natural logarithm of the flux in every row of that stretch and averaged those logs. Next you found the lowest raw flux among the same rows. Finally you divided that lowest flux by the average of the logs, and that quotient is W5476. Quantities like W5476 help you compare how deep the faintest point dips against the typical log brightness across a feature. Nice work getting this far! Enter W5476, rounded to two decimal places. 9.31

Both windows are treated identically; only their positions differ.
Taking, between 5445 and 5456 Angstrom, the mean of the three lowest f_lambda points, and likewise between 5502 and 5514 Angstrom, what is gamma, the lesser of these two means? 34.9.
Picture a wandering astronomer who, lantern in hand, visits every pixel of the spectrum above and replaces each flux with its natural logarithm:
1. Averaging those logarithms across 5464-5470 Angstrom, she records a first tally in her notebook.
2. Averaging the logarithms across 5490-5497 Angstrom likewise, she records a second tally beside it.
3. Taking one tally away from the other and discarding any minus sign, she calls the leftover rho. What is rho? 0.012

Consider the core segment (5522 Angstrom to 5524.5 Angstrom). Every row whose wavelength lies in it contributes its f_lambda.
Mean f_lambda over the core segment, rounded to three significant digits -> 36.8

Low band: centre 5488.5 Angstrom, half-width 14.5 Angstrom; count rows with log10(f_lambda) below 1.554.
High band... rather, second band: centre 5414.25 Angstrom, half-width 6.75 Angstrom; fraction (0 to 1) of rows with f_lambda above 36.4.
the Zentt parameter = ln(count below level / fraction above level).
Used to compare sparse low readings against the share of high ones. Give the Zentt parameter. 3.2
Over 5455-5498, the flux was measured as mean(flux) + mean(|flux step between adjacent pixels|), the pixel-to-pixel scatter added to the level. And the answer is 37.4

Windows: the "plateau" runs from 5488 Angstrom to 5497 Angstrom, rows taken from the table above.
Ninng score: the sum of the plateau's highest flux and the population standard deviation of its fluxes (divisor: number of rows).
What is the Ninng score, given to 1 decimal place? 37.9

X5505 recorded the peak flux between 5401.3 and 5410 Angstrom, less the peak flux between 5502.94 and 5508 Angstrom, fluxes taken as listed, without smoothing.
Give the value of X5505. -1.7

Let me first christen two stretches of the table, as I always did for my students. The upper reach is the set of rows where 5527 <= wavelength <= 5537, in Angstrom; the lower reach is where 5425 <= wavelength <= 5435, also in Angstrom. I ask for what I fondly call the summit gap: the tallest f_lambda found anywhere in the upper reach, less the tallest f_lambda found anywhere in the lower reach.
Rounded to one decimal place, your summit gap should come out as 1.6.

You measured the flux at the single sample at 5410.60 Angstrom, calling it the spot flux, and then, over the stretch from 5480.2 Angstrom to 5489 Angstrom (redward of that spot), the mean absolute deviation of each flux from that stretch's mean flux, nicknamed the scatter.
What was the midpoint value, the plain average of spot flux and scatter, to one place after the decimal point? 17.7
